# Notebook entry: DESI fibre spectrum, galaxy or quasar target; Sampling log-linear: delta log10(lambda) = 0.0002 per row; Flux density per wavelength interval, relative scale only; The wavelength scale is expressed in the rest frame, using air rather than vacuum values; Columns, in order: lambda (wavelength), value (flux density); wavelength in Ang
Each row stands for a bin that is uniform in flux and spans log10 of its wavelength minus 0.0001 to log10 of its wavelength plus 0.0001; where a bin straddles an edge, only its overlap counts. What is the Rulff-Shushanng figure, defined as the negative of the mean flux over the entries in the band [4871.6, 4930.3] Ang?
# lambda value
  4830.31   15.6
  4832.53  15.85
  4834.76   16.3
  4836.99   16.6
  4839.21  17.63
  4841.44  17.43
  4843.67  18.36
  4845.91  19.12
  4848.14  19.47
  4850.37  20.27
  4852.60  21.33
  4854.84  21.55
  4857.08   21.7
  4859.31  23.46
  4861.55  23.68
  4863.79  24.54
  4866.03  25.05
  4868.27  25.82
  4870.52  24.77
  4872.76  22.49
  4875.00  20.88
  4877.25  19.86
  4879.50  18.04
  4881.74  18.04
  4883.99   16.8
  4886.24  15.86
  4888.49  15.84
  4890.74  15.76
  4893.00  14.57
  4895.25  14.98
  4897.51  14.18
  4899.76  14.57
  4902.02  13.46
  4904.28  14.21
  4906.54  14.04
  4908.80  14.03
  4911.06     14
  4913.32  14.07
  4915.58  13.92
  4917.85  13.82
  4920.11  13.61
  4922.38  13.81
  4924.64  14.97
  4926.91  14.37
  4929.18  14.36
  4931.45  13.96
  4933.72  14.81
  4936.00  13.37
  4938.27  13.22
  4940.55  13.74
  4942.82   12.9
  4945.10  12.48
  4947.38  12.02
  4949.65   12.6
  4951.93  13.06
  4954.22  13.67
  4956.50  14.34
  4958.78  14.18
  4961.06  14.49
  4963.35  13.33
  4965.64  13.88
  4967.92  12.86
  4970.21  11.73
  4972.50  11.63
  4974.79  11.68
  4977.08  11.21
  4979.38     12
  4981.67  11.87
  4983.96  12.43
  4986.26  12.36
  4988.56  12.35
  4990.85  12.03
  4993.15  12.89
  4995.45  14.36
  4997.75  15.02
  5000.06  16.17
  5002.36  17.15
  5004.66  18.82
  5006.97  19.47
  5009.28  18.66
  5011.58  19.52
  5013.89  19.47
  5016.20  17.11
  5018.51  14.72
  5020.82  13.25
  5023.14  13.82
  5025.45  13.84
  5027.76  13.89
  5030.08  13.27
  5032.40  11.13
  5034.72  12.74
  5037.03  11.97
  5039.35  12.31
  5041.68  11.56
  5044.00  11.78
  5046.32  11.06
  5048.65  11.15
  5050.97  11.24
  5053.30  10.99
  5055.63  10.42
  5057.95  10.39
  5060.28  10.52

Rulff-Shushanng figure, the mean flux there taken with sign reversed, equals -15.6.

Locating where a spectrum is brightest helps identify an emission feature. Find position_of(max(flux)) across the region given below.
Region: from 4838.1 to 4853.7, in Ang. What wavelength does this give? 4852.60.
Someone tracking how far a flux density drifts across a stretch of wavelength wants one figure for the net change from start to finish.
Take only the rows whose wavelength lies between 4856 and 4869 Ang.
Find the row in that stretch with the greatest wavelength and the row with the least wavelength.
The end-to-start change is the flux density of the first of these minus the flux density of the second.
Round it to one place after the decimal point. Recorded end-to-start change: 4.1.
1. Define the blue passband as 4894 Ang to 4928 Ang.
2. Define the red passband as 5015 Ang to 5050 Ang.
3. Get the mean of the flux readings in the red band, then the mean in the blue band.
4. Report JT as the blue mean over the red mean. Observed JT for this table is 1.1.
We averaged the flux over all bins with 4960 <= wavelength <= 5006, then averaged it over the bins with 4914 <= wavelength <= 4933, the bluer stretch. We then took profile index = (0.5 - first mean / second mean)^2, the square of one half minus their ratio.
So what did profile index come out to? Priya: 0.20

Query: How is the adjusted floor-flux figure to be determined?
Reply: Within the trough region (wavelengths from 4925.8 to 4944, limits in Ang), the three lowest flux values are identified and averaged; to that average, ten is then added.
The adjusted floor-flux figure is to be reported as 23.2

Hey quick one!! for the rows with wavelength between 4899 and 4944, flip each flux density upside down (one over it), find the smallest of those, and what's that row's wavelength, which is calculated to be 4924.64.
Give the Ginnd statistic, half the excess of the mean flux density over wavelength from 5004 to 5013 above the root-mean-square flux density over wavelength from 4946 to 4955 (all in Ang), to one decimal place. 3.1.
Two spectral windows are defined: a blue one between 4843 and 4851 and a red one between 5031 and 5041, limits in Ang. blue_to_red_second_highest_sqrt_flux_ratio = 1.26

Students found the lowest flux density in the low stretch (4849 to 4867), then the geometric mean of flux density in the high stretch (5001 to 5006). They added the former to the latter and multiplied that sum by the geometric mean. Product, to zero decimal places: 687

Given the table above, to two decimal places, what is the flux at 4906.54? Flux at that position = 14.04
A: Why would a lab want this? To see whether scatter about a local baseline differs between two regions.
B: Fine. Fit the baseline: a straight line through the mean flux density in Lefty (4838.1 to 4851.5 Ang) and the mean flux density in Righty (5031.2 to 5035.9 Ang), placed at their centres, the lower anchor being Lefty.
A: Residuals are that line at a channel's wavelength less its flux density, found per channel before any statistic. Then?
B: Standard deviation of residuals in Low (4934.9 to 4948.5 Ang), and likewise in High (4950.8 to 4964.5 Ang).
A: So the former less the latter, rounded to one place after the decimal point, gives -0.1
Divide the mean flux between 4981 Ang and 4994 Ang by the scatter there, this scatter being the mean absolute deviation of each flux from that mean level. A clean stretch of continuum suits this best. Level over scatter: 50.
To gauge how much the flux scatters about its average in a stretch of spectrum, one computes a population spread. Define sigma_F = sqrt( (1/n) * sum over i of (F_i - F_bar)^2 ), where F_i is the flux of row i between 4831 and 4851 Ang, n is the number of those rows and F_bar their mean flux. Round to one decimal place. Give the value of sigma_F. 1.4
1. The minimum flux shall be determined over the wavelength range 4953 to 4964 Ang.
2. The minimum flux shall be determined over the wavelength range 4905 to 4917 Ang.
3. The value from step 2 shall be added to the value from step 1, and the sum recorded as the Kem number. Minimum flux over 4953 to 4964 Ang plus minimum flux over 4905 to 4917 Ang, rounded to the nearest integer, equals 27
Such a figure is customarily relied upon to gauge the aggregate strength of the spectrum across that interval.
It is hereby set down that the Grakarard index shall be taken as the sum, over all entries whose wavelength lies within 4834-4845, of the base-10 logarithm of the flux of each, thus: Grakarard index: 6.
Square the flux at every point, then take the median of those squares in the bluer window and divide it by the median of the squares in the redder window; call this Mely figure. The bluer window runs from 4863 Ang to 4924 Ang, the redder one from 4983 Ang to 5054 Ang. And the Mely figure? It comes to 1.3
